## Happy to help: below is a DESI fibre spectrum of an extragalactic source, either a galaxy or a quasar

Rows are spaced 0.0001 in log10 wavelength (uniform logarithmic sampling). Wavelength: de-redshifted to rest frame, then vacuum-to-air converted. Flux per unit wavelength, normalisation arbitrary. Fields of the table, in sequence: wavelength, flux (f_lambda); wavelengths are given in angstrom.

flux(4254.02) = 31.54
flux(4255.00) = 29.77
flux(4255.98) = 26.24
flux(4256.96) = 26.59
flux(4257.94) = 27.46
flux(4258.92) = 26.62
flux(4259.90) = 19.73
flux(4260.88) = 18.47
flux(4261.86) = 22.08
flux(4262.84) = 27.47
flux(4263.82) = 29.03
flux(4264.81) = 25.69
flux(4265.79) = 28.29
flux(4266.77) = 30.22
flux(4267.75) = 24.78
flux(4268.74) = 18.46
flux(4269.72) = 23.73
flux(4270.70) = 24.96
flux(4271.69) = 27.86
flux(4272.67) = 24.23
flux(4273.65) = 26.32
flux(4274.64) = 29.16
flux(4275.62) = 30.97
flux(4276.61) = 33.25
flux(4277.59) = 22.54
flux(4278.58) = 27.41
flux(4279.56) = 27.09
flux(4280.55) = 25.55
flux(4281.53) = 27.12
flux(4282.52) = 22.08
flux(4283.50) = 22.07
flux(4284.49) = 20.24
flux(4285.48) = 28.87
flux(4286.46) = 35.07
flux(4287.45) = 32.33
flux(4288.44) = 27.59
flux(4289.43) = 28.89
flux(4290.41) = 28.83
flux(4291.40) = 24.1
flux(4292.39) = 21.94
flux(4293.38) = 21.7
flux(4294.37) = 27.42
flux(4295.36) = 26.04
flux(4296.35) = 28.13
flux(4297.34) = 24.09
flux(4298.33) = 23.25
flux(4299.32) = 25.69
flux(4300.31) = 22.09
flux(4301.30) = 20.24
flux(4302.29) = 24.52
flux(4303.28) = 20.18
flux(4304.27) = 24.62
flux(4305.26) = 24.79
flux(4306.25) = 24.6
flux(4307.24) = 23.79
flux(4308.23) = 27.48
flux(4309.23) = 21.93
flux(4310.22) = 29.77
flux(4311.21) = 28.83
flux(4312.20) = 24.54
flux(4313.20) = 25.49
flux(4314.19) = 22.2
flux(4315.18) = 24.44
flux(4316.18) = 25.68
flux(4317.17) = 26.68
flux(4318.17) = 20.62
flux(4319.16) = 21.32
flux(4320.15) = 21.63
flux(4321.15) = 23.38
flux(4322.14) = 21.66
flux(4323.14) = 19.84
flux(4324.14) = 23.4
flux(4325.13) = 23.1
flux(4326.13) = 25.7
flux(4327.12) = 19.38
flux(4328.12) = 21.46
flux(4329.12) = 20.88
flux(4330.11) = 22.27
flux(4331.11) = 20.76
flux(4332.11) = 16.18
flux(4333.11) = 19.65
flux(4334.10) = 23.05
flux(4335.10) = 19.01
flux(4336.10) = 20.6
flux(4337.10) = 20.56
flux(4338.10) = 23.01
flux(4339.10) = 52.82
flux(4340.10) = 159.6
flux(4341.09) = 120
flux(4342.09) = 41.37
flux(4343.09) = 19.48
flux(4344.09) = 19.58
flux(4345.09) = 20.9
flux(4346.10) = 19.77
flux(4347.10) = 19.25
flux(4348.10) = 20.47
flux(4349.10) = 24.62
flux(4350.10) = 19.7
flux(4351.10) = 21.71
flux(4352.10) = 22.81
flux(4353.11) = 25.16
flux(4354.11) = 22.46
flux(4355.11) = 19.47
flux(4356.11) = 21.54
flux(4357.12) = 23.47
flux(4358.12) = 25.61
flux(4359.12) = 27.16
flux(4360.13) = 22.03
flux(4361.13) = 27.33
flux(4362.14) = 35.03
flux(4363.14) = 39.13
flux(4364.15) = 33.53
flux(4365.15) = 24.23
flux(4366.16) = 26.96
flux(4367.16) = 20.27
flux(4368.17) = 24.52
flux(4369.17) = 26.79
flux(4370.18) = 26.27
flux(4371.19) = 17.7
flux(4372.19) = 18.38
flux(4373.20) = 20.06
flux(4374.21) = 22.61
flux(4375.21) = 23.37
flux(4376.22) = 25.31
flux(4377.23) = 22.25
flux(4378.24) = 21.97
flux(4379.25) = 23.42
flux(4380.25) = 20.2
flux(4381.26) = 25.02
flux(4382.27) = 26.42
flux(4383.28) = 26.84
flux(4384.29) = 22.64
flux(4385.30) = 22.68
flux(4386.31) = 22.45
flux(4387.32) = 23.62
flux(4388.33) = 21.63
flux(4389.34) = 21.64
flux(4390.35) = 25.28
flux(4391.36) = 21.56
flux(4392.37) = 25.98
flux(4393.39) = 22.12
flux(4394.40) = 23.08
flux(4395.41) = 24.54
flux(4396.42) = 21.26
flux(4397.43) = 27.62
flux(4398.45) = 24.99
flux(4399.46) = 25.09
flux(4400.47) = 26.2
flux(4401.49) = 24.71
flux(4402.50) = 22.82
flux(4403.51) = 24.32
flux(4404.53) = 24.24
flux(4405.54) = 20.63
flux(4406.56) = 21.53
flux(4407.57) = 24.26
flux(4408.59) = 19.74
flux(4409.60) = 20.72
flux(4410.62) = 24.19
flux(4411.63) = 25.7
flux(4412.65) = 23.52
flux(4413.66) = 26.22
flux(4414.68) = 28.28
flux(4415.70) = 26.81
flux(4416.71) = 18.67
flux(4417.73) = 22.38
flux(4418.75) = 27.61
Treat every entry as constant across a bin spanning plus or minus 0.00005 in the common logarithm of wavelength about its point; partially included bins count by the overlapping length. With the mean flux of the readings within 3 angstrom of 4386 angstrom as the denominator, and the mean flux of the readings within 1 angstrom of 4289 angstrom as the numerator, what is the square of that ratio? 1.5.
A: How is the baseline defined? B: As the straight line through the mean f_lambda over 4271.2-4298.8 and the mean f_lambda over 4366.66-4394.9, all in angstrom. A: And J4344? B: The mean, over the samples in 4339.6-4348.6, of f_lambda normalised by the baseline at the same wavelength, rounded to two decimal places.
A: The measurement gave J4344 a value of 2.00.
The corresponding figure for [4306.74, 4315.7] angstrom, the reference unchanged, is 0.99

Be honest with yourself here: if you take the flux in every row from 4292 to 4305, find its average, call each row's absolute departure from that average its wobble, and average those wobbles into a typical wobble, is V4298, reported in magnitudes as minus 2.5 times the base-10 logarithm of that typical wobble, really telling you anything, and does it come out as -0.80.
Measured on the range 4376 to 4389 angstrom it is -0.48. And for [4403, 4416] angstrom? -0.77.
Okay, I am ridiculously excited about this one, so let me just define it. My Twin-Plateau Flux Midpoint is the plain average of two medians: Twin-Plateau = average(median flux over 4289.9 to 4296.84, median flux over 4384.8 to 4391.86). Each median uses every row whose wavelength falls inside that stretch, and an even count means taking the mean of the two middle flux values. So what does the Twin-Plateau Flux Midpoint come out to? 24.2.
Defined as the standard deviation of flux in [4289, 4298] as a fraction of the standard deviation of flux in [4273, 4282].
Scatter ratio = 0.9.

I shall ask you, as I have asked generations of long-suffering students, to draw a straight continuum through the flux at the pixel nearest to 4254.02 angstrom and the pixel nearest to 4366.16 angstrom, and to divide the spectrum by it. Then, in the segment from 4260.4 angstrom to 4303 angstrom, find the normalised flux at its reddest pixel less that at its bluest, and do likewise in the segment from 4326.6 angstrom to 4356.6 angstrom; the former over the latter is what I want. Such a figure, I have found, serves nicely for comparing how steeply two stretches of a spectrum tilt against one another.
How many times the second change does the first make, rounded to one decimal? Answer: 2.2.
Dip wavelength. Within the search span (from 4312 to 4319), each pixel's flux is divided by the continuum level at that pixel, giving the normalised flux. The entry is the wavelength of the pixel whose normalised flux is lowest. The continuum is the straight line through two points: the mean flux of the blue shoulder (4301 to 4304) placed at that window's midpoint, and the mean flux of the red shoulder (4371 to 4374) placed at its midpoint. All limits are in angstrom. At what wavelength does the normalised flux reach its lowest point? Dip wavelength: 4318.17 angstrom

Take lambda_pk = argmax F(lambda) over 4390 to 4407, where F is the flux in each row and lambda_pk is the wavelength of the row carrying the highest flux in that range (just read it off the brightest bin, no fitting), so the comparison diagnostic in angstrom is 4397.43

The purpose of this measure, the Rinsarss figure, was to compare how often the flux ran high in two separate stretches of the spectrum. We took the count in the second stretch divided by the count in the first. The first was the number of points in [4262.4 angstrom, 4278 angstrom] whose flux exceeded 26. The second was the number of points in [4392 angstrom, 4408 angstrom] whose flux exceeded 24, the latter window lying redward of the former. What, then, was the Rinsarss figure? 1.1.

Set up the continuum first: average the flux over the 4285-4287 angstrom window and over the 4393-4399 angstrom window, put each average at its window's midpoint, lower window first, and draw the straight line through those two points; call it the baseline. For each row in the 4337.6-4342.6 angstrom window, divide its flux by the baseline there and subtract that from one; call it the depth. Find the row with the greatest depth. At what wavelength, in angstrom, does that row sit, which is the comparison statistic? 4338.10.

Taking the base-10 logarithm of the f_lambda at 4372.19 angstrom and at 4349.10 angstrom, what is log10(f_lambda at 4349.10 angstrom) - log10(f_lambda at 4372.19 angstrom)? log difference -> 0.13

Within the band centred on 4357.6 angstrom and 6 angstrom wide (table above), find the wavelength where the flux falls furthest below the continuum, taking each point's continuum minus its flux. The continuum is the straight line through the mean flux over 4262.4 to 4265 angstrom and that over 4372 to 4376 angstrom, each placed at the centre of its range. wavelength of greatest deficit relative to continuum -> 4355.11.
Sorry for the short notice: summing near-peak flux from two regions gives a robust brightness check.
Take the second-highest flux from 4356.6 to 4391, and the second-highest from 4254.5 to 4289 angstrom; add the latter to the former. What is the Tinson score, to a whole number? 68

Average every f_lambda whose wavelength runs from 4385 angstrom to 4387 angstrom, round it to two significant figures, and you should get 23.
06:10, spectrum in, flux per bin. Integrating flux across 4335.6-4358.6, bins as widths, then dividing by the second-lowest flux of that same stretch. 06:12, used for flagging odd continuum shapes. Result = 40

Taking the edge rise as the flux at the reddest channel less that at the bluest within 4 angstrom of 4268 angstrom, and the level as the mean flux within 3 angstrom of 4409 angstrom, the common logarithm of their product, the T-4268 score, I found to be 1.7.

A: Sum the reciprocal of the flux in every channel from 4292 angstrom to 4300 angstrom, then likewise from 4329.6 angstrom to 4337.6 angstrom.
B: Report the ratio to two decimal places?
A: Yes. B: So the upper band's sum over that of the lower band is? 1.23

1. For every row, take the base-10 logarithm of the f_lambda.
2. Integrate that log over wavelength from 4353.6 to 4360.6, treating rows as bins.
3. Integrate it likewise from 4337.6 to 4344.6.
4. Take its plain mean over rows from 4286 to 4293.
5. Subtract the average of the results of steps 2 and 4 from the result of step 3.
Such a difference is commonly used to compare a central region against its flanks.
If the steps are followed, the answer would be 6.1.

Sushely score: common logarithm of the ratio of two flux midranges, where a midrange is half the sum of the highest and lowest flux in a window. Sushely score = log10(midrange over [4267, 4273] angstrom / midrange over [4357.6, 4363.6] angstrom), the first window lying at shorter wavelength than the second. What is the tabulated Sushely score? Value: -0.12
